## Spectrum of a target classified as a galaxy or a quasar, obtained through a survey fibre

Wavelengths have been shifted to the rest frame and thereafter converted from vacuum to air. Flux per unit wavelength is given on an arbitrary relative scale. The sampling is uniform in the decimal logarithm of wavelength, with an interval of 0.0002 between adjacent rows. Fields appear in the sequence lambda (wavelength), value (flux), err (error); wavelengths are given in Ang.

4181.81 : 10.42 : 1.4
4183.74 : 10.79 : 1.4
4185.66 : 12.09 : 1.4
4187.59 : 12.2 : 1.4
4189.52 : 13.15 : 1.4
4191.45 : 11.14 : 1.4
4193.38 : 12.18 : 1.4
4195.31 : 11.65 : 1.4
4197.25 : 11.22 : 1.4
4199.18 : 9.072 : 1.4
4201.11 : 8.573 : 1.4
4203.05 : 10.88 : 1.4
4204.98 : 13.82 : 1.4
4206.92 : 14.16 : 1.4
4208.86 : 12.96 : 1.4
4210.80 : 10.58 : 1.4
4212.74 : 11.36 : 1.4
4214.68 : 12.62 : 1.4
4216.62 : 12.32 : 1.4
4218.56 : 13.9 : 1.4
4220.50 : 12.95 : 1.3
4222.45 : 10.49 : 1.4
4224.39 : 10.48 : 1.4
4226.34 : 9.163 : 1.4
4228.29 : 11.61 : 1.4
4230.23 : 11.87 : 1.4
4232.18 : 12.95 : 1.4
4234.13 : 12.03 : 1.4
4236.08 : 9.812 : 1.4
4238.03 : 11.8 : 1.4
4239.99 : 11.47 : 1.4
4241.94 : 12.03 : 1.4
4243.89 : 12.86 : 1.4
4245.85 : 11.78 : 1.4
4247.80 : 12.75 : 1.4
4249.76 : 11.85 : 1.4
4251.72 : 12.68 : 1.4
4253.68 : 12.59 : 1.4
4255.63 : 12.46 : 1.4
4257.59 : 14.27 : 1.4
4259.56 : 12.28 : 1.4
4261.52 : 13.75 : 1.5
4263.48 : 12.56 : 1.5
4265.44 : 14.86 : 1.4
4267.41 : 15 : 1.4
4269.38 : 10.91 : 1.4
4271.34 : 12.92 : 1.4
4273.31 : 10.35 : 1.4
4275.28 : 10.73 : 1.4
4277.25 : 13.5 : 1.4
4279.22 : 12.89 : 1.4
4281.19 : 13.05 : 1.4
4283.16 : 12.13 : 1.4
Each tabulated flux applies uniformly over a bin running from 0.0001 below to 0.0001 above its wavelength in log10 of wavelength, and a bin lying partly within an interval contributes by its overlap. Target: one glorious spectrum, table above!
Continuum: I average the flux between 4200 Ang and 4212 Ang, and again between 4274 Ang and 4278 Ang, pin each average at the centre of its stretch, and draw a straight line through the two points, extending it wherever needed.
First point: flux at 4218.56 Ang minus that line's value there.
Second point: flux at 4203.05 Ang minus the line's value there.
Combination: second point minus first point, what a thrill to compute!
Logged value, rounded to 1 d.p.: -3.0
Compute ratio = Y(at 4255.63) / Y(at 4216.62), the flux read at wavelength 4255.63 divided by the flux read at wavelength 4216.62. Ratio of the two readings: 1.01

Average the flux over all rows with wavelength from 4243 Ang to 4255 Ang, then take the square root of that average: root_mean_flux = 3.52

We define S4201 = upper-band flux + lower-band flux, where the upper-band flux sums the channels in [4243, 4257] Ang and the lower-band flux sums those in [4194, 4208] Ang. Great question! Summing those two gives 166.3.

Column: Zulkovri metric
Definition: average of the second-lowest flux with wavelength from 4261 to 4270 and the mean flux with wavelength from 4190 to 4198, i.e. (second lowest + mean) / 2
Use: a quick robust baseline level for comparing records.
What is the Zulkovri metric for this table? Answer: 12.1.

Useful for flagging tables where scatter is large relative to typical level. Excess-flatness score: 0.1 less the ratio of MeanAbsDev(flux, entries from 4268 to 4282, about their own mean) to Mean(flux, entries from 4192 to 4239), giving -0.002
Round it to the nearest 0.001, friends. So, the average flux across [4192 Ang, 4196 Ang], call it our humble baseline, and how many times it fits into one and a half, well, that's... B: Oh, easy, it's 0.126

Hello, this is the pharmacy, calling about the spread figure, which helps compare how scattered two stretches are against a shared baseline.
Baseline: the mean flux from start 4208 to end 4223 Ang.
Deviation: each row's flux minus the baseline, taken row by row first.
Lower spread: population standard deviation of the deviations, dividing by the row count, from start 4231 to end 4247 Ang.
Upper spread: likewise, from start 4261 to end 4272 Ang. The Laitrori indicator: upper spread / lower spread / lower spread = 1.7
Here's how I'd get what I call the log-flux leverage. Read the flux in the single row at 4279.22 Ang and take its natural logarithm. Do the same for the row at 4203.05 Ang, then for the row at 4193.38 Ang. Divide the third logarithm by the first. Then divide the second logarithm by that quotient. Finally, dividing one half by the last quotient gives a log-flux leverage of 0.205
